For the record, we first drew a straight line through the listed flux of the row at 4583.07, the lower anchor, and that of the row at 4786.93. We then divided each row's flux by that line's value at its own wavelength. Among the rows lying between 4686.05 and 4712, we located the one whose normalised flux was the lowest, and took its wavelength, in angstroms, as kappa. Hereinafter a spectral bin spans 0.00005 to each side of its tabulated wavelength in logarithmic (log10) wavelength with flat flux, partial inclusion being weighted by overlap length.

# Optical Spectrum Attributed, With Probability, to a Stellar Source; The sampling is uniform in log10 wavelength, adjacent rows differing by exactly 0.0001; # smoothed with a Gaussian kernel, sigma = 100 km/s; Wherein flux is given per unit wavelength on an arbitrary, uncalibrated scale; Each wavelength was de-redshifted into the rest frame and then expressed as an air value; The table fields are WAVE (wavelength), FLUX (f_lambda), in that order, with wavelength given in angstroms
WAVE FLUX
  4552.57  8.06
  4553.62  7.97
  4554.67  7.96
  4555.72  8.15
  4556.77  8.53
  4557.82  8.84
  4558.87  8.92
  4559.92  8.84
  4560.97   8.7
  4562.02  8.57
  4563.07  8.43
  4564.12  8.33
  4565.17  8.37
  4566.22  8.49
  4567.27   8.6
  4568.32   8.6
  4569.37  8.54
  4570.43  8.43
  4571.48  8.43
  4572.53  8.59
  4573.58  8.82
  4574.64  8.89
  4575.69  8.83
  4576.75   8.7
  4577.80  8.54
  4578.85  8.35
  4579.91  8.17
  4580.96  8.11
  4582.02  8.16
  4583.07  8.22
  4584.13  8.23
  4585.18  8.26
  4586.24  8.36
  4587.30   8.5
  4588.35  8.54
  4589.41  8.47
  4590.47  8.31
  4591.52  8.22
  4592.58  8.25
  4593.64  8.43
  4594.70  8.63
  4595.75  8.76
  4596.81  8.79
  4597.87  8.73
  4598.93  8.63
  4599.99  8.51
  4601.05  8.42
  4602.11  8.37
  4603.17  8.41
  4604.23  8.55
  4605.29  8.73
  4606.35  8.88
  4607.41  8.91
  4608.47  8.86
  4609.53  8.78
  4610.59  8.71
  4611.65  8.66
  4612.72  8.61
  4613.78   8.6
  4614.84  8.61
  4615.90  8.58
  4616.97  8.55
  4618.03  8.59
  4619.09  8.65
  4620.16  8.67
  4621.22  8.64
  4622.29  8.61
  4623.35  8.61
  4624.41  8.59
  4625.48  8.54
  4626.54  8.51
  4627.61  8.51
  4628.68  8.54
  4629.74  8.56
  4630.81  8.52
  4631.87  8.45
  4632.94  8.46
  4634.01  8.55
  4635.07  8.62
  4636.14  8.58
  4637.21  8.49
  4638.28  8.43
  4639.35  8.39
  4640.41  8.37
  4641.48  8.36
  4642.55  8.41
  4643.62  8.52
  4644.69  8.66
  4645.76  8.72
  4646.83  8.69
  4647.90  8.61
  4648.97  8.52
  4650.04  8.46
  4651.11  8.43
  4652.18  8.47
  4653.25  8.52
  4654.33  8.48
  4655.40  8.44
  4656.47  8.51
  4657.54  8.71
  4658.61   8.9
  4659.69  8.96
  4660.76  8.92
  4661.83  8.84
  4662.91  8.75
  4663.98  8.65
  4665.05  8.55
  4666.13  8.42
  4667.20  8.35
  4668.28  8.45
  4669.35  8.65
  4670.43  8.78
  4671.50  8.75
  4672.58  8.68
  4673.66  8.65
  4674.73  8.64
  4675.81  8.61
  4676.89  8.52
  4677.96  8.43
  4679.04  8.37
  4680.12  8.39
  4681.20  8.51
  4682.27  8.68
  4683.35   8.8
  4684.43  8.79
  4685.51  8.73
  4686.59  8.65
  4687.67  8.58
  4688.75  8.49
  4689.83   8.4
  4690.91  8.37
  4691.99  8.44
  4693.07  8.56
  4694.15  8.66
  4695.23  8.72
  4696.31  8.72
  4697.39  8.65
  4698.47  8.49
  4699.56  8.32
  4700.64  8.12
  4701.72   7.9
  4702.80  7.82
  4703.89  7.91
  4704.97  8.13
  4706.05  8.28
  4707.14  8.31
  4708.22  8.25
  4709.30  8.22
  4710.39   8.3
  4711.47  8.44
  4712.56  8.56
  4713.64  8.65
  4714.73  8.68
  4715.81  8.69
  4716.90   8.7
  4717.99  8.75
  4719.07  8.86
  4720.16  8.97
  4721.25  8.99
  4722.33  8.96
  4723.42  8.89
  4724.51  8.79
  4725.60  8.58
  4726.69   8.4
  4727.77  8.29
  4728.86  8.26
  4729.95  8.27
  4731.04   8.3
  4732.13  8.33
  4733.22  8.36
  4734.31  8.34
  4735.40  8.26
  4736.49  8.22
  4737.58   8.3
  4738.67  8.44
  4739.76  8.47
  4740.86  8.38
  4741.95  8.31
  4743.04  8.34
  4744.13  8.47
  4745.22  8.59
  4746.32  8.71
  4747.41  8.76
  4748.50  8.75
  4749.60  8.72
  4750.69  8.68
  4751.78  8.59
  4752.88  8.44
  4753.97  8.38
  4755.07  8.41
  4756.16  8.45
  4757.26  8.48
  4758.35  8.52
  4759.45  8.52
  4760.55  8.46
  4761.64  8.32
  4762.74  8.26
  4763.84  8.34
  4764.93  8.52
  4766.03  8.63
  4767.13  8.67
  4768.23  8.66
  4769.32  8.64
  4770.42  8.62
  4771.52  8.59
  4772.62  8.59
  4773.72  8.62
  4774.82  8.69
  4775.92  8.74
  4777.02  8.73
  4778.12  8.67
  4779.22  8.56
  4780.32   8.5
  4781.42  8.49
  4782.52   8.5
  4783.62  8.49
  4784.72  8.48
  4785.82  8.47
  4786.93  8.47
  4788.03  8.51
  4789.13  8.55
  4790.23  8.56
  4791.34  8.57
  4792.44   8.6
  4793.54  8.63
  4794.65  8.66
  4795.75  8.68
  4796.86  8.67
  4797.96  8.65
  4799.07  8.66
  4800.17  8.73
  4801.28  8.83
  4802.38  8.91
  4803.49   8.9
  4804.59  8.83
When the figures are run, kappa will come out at 4702.80 angstroms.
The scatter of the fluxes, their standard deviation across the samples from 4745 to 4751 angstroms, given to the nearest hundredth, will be 0.06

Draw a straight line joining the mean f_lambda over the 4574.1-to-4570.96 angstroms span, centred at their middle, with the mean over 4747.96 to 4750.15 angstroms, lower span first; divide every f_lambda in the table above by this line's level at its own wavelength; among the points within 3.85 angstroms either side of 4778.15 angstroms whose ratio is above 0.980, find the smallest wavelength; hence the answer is 4774.82 angstroms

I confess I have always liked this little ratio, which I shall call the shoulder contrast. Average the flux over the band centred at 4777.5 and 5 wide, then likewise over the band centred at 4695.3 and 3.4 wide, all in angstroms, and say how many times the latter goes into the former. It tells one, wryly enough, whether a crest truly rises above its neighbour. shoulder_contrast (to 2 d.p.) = 1.00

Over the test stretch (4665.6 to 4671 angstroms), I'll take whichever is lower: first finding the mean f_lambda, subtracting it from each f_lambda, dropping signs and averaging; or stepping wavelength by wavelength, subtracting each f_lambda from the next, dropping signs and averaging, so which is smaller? 0.125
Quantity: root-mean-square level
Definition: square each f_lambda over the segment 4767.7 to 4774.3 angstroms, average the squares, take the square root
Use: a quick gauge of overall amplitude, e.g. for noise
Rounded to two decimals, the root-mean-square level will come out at 8.62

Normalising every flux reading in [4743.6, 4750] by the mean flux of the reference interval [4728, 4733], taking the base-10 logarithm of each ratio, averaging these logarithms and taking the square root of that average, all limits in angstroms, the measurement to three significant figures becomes 0.139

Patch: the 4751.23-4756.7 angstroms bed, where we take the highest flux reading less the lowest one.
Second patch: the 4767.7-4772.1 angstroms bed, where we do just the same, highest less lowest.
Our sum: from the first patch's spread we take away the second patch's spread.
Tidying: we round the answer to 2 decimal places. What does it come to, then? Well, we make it 0.14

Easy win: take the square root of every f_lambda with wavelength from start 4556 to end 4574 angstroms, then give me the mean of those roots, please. 2.931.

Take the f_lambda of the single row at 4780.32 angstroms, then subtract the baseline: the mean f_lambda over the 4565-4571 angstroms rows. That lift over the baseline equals 0.0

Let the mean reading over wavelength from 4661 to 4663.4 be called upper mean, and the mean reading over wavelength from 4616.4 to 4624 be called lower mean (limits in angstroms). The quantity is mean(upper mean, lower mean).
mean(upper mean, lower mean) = 8.71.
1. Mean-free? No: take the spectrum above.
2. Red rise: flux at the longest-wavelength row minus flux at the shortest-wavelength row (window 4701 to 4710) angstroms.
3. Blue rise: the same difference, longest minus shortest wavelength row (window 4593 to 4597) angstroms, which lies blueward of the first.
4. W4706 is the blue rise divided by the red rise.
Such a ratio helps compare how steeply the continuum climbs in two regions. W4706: 1.1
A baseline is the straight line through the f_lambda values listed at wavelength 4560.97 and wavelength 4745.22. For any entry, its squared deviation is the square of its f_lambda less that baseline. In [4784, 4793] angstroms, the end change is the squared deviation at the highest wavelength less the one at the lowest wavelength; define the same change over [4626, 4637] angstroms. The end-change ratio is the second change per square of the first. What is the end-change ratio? -474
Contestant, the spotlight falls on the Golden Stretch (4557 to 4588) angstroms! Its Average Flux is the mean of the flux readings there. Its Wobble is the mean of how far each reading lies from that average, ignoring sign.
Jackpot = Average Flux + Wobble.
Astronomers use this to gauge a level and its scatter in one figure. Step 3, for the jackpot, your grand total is 8.71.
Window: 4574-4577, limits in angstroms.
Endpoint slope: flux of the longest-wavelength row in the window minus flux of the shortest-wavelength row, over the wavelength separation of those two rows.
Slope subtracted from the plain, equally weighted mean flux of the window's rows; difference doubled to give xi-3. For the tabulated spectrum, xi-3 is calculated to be 17.8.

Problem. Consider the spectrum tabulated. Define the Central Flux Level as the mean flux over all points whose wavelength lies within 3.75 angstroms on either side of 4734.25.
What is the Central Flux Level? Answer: 8.30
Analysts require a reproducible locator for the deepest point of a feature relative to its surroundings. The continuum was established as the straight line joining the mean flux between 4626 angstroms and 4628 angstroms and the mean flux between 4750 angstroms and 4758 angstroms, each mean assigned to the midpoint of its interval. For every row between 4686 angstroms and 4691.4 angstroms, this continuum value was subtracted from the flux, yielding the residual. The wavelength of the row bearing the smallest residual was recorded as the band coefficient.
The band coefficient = 4690.91 angstroms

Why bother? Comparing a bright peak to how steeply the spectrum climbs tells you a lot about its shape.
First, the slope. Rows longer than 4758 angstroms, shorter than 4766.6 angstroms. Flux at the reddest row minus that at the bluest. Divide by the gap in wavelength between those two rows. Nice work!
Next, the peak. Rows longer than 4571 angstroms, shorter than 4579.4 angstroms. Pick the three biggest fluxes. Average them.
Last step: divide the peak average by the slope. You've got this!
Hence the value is 618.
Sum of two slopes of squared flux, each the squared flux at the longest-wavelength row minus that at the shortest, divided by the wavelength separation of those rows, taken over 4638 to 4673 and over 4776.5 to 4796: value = 0.1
